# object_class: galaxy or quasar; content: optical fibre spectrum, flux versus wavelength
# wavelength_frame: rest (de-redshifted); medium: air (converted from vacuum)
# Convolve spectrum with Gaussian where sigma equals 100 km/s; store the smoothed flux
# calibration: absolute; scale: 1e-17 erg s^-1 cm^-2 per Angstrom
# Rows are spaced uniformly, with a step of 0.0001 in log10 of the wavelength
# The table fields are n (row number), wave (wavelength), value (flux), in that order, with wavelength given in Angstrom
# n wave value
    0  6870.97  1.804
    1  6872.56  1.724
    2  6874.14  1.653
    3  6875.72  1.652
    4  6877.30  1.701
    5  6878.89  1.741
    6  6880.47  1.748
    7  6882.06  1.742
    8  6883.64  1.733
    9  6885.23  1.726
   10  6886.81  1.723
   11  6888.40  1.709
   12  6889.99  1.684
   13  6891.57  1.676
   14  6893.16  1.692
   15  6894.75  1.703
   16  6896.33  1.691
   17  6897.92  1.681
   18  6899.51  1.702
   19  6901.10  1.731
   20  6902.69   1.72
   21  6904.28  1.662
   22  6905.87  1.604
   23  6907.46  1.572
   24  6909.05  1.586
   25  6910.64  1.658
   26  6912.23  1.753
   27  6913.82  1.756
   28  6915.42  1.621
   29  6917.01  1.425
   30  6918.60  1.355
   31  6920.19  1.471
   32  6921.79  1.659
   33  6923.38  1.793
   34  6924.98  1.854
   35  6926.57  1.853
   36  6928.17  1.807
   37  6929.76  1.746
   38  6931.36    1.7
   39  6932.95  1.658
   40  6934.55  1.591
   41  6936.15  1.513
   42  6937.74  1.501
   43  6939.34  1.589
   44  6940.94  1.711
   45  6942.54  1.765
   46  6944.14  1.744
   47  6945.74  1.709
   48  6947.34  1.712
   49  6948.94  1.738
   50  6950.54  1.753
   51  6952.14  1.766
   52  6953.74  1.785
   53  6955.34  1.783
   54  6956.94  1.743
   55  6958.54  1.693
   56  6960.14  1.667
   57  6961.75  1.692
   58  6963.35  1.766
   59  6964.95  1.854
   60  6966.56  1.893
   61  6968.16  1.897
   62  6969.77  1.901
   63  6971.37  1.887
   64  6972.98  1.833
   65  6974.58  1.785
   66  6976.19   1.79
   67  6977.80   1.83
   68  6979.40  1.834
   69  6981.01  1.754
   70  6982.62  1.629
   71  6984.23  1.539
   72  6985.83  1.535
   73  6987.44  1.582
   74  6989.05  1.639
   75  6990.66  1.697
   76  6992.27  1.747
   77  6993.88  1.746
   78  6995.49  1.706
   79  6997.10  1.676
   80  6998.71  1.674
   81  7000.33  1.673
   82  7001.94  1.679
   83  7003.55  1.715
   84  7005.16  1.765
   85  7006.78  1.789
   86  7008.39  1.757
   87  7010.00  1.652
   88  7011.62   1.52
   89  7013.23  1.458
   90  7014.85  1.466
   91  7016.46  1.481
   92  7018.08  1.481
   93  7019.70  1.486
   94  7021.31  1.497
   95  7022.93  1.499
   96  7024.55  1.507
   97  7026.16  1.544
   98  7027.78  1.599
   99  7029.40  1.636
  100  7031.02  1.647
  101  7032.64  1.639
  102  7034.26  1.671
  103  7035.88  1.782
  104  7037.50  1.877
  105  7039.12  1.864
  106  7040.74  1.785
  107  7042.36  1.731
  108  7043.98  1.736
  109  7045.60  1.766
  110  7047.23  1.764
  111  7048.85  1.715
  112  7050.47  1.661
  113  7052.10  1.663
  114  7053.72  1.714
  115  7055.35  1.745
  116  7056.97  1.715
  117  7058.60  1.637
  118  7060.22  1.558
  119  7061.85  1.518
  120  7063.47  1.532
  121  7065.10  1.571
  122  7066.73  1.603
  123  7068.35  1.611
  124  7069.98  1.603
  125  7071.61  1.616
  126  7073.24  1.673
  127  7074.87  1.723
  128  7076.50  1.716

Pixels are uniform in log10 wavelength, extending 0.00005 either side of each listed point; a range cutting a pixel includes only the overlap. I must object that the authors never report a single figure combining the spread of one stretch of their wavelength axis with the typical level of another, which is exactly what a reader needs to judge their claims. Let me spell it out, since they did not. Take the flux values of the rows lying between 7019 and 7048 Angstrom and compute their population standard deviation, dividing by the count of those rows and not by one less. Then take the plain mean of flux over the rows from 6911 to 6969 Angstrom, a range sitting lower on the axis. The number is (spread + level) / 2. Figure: 0.913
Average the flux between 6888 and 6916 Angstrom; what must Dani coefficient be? 1.68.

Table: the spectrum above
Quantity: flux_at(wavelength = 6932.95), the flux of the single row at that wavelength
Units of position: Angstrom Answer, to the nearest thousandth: 1.658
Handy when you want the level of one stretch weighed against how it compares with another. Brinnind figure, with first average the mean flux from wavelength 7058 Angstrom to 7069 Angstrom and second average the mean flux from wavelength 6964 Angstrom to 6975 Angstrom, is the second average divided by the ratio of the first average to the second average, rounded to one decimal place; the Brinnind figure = 2.2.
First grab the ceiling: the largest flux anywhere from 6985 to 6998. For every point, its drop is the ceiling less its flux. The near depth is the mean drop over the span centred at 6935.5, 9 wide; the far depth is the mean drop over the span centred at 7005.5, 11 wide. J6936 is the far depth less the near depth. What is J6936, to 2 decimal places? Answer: -0.13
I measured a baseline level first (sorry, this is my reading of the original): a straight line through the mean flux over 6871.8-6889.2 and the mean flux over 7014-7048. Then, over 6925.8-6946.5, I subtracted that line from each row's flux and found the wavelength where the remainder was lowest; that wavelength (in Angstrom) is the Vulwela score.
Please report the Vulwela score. 6937.74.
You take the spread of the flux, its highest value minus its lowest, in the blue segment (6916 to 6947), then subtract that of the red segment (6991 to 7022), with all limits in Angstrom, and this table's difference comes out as 0.17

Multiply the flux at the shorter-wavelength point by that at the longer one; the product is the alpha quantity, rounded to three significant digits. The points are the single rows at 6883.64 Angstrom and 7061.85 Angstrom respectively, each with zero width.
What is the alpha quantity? 2.63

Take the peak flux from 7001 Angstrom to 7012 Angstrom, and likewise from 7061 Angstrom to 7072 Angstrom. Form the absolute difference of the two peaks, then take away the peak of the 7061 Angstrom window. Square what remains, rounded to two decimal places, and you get 2.08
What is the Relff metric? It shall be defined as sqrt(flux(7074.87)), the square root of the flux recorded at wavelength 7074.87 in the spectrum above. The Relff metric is 1.313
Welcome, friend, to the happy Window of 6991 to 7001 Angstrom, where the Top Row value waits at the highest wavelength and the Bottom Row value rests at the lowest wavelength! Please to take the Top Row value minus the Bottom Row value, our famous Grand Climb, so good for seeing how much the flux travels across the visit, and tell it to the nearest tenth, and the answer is -0.1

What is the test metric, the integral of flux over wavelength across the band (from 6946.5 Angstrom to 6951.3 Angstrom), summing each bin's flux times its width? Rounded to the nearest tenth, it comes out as 8.3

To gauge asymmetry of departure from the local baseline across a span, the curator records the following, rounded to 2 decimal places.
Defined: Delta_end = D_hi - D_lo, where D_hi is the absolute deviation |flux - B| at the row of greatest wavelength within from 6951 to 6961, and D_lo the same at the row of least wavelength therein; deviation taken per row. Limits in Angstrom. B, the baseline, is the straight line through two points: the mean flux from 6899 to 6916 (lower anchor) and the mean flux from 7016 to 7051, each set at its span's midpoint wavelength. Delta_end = -0.10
